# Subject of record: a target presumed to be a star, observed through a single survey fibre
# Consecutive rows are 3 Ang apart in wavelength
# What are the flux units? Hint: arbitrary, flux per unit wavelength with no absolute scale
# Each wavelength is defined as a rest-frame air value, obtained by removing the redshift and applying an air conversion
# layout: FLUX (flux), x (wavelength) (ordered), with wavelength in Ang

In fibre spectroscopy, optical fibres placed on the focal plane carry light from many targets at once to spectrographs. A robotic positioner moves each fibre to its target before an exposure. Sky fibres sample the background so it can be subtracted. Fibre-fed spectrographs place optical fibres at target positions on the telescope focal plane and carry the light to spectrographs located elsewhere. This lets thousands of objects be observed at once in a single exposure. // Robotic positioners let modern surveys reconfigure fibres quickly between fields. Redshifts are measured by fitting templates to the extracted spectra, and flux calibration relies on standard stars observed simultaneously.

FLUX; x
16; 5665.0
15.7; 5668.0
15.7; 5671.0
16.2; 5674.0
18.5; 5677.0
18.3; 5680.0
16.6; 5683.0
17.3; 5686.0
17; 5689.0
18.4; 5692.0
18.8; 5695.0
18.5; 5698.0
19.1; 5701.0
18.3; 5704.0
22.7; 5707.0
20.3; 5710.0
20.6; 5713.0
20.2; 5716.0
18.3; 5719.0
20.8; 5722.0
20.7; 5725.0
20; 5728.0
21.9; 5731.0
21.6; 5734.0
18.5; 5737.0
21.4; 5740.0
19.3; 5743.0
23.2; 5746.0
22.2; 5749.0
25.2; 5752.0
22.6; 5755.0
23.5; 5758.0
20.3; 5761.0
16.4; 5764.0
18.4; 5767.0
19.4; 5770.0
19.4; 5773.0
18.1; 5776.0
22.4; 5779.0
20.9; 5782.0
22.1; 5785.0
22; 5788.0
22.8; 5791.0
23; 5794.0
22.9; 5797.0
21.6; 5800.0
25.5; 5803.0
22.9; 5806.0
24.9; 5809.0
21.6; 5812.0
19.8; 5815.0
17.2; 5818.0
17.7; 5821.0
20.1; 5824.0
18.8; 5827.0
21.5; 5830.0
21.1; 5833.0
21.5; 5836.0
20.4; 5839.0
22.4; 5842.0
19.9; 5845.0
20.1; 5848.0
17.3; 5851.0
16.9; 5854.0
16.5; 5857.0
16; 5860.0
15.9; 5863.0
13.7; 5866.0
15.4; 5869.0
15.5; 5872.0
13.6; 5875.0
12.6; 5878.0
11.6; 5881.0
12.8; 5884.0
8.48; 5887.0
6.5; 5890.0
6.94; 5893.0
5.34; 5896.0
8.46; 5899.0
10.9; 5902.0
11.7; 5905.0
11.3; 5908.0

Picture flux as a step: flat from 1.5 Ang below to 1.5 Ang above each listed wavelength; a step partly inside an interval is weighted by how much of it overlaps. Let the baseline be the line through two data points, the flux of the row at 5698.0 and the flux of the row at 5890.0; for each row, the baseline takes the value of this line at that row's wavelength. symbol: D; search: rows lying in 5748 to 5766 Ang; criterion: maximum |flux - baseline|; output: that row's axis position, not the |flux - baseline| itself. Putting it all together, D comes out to 5752.0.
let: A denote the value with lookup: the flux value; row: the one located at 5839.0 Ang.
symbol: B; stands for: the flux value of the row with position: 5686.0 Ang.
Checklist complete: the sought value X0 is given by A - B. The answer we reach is 3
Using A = 20.4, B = 17.3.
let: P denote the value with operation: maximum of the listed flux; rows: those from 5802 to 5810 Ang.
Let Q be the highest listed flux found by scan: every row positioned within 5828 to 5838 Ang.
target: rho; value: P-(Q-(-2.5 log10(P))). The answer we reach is 0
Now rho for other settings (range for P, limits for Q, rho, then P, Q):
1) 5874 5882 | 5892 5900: 2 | 13.6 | 8.46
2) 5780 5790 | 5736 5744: -3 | 22.1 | 21.4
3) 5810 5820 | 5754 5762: -5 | 21.6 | 23.5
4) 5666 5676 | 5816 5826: -7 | 16.2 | 20.1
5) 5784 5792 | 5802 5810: -6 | 22.8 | 25.5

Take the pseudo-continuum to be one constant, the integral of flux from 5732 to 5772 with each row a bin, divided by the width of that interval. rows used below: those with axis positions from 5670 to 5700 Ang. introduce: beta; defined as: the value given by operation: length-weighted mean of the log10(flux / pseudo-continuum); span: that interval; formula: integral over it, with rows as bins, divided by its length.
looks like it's -0.08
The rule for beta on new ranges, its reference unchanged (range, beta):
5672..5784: -0.02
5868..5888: -0.22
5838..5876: -0.09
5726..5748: 0.00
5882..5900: -0.43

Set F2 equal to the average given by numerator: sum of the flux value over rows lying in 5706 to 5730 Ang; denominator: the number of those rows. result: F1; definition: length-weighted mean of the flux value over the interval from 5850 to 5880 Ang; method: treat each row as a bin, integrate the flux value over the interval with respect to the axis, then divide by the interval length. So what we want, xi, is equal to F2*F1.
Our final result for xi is 312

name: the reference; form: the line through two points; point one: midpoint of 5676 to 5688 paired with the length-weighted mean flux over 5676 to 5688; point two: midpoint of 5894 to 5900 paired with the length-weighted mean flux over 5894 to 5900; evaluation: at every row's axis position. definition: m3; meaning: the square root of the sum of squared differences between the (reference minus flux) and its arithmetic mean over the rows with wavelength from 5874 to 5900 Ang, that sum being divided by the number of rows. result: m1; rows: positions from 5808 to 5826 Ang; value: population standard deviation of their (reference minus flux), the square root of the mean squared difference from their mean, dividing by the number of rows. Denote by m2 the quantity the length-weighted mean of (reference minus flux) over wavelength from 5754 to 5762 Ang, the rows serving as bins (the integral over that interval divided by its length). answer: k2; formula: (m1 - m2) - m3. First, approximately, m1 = 2.4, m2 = -8.4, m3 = 2.6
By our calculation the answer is 8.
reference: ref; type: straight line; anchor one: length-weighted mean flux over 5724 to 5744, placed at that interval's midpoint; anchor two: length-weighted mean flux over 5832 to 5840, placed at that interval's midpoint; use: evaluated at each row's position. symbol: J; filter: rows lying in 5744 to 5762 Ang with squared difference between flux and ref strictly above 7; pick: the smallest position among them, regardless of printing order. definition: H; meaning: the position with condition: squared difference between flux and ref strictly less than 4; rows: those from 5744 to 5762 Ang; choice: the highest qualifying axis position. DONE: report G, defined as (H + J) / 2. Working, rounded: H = 5761.0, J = 5752.0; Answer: 5756.5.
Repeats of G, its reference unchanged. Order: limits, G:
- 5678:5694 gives 5687.5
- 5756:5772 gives 5764.0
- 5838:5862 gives 5849.5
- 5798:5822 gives 5809.0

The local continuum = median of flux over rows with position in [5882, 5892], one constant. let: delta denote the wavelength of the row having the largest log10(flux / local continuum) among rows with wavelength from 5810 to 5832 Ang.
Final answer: 5812.0 Ang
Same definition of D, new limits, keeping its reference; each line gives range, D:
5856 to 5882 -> 5857.0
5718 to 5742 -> 5740.0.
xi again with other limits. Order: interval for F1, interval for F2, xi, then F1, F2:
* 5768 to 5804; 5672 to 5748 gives 420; 21.6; 19.46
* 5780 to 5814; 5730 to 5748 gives 476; 22.7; 20.98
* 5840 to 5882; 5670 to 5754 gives 321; 16.3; 19.63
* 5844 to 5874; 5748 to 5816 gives 360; 16.6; 21.65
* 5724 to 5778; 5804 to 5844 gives 430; 20.7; 20.76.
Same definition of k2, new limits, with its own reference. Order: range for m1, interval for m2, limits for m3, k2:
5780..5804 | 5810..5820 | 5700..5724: 9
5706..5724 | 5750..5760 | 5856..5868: 10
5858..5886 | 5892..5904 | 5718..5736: 1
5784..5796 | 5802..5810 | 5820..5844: 12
